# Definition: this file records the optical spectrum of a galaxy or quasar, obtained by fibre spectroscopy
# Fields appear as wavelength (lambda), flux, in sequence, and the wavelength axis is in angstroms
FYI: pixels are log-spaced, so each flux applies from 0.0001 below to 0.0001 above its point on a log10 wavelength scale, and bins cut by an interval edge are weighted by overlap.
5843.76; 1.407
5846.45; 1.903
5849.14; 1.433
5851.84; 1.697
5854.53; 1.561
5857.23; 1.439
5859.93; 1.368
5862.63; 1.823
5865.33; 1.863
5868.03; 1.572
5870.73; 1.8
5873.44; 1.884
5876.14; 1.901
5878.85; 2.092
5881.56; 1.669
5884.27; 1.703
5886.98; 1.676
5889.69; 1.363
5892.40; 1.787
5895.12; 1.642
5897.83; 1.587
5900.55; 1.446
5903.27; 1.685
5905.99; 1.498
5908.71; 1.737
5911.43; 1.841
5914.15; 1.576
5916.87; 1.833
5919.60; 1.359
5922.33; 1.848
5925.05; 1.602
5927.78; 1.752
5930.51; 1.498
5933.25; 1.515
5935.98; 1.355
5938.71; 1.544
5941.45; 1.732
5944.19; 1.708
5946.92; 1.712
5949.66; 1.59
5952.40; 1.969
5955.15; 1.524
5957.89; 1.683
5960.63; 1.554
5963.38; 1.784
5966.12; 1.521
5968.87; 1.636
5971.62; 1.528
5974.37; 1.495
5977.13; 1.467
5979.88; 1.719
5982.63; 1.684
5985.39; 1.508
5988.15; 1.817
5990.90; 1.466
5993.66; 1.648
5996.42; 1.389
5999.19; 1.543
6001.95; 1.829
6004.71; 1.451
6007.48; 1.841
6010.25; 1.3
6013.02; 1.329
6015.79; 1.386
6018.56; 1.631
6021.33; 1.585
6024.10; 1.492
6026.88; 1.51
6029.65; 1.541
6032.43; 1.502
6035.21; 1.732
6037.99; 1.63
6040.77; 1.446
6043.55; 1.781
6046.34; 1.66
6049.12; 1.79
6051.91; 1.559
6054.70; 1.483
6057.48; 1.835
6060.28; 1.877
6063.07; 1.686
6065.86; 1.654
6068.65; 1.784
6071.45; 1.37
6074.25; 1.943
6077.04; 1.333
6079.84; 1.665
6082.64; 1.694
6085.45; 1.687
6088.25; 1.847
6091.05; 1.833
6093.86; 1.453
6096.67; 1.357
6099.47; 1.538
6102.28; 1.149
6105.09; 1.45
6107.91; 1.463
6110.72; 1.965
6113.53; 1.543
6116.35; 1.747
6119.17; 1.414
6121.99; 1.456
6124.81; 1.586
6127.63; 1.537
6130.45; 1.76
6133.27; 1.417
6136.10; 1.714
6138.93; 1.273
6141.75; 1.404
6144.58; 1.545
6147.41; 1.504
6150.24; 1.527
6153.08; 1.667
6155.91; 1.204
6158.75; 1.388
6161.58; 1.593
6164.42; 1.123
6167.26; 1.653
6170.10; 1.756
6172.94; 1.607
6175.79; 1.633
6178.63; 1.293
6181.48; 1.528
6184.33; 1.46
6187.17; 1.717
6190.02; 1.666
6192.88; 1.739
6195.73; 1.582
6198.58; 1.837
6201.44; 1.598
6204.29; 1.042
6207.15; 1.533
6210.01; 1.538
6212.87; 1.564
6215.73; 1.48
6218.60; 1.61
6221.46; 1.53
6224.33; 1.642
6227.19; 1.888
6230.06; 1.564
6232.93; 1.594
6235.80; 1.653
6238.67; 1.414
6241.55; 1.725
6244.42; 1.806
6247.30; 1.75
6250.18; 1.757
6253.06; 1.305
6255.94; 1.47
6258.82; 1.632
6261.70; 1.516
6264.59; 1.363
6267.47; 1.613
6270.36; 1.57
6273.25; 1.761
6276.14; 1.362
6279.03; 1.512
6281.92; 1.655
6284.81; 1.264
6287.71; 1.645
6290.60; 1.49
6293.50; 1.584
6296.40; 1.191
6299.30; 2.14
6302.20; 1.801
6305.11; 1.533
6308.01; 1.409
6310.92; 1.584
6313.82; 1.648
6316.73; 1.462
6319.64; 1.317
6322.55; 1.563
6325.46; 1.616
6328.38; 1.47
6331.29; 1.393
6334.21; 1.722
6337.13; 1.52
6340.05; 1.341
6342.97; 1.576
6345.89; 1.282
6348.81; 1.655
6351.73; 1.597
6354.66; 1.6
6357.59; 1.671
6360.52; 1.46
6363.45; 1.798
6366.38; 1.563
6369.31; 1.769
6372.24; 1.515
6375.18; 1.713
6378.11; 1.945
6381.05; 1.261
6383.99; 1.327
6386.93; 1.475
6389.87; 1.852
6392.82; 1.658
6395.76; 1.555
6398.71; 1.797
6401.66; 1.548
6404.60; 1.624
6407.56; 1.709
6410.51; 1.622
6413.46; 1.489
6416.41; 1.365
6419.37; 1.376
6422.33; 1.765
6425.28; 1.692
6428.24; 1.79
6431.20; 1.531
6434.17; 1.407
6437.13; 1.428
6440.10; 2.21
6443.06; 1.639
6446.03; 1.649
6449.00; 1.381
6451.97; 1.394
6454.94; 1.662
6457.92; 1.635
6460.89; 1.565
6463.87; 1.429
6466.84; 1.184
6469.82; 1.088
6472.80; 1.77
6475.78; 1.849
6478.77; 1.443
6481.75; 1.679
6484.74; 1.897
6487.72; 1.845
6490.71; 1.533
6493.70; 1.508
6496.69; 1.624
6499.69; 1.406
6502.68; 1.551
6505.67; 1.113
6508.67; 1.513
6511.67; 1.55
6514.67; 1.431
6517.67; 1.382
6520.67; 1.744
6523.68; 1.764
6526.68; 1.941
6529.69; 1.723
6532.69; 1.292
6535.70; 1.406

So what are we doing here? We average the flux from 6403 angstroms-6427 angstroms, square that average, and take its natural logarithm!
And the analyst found 0.92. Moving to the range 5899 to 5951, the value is 0.97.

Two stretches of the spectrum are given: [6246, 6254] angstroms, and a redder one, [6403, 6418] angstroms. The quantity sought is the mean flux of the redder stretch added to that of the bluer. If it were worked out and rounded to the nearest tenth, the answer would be 3.2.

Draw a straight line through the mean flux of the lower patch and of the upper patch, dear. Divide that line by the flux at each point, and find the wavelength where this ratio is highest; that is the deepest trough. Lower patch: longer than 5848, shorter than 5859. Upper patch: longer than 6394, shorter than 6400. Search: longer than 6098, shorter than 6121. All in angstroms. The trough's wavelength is 6102.28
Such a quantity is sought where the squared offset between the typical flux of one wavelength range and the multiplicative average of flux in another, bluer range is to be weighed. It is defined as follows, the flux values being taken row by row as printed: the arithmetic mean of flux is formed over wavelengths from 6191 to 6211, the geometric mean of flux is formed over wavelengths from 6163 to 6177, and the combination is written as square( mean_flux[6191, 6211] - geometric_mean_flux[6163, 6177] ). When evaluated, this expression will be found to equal 0.000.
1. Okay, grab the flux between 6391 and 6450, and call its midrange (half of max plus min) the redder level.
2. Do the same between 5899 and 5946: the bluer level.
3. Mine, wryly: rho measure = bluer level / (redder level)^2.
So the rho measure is 0.501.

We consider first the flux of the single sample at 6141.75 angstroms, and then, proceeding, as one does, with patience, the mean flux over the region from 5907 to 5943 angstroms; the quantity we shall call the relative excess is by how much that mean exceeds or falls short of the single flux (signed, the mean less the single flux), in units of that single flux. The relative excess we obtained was 0.16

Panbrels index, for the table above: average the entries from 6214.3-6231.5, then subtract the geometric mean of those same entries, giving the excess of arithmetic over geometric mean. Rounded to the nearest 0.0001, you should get 0.0050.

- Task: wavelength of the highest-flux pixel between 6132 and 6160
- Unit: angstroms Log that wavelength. 6136.10 angstroms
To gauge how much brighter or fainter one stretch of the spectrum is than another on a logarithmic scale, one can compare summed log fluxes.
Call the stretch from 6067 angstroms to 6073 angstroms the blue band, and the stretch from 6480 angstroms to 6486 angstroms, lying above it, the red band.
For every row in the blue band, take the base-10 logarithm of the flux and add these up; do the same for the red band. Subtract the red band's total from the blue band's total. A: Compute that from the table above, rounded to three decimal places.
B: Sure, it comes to -0.115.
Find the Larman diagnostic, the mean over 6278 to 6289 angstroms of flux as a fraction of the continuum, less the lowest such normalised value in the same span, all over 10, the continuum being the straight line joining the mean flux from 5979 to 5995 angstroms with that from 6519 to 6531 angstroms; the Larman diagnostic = 0.0148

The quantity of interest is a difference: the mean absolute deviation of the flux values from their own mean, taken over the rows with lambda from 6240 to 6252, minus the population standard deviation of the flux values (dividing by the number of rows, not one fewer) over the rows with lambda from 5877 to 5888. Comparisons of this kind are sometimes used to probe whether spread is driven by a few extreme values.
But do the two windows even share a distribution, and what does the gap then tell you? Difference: -0.15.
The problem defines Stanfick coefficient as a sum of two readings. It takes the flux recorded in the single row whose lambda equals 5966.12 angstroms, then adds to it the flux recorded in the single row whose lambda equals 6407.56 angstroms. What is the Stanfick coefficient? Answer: 3.23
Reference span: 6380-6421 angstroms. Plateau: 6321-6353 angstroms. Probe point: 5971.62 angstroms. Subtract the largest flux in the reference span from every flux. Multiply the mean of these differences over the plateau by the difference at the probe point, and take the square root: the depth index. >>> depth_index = 0.33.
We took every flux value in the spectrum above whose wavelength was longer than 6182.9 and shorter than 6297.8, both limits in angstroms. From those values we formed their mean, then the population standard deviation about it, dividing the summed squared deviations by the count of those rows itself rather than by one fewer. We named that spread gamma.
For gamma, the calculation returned 0.17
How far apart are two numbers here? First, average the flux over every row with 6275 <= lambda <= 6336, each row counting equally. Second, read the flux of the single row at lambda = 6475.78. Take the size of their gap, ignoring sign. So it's 0.31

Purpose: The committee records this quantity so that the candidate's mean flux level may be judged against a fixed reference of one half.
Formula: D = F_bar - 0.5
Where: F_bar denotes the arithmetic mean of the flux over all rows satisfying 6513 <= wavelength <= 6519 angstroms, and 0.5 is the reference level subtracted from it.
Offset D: 0.91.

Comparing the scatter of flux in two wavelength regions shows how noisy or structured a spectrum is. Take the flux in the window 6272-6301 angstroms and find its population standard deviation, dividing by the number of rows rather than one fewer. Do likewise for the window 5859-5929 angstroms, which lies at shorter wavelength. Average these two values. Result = 0.22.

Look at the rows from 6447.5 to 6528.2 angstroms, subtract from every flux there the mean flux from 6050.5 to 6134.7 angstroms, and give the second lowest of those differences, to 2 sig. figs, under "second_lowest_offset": -0.49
